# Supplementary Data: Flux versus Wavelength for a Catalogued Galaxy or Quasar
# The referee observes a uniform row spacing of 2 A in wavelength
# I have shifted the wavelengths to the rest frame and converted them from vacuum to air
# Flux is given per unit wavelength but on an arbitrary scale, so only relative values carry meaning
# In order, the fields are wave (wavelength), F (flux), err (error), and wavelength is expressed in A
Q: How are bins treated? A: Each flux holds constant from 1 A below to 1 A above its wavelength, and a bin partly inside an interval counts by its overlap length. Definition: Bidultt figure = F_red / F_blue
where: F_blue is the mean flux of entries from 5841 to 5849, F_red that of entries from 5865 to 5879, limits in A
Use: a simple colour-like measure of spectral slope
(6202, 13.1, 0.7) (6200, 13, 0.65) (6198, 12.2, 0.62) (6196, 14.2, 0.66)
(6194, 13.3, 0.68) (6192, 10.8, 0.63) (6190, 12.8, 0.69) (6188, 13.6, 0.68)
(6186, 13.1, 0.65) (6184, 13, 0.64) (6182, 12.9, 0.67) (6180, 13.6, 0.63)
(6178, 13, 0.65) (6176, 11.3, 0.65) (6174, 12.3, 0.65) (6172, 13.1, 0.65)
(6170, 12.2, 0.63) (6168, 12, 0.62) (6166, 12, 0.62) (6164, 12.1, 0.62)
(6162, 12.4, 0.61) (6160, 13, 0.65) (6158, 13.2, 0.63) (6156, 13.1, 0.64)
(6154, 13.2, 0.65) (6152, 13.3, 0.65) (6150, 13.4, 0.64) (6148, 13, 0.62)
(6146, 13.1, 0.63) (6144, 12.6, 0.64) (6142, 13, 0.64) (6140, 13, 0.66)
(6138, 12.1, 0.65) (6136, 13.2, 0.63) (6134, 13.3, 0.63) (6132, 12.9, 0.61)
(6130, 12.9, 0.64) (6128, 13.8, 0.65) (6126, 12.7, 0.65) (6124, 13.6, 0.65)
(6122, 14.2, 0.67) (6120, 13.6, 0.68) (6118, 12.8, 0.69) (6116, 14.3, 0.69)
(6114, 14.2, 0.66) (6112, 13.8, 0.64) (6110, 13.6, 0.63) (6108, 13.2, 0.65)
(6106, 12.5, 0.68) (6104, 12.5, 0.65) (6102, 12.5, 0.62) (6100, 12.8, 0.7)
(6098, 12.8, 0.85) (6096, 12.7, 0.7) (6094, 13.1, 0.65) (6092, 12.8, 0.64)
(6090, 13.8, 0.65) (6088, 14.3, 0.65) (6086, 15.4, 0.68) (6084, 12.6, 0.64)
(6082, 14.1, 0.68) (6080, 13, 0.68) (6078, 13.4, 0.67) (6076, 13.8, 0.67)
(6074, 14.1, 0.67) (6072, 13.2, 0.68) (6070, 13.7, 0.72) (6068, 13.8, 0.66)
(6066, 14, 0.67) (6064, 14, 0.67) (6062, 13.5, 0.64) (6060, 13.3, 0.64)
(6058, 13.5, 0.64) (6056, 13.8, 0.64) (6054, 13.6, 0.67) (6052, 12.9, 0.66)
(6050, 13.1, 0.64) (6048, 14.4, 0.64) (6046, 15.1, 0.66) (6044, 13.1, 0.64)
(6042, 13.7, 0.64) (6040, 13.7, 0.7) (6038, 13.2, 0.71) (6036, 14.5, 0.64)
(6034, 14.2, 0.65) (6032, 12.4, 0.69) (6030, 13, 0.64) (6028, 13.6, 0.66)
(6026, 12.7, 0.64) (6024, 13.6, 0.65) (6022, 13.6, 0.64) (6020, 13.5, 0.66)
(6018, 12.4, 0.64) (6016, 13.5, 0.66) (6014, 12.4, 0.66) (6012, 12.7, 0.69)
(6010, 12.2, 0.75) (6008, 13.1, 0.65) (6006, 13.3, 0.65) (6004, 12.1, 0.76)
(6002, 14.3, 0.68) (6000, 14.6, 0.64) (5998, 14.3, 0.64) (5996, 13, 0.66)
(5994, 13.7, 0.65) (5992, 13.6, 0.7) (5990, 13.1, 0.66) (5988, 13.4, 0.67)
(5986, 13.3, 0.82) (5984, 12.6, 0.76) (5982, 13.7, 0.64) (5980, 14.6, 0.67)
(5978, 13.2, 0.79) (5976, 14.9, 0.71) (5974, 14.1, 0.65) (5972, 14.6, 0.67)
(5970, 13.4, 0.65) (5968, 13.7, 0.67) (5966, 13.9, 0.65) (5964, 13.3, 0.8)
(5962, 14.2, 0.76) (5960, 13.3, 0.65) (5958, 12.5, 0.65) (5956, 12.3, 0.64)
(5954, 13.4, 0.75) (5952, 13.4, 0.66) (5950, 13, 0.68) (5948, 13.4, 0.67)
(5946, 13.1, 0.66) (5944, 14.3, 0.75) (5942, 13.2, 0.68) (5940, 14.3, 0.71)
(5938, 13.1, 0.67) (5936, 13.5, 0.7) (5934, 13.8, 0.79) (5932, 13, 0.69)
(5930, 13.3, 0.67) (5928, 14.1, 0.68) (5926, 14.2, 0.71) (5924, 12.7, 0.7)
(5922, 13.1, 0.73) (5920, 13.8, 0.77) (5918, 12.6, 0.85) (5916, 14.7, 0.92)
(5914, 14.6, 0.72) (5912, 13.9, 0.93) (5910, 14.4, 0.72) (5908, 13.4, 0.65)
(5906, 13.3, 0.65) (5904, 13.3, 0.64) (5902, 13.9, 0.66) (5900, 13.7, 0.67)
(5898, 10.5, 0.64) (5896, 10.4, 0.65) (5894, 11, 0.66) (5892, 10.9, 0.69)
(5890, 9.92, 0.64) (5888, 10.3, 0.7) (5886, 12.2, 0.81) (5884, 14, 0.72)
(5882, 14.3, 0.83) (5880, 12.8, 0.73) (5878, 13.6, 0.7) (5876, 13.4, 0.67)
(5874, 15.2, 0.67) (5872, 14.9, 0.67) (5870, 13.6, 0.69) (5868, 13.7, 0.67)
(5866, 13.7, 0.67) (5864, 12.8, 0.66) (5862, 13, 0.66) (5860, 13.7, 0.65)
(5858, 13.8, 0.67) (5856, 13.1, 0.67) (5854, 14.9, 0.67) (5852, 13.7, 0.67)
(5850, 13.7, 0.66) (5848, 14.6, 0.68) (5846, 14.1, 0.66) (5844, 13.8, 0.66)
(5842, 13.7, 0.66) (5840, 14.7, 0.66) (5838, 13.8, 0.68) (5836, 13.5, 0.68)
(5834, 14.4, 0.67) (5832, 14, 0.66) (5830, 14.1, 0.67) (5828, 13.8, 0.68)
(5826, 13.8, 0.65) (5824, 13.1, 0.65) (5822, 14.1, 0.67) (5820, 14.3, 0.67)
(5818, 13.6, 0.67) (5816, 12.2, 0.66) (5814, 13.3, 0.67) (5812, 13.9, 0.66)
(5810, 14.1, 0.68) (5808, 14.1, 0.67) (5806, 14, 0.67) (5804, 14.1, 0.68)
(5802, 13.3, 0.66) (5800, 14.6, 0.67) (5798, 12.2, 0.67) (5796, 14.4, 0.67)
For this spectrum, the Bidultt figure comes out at 1.00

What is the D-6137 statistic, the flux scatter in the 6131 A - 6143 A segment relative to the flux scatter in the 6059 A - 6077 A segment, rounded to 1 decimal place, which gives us 1.3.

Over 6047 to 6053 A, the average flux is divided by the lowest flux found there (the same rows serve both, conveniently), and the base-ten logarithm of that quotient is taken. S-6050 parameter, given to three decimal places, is 0.019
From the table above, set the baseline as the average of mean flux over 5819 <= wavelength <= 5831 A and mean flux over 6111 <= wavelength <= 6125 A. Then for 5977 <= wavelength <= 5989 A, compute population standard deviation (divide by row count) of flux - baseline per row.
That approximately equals 0.60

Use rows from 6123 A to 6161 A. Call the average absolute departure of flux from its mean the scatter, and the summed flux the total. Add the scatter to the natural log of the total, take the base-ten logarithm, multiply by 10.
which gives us 7.62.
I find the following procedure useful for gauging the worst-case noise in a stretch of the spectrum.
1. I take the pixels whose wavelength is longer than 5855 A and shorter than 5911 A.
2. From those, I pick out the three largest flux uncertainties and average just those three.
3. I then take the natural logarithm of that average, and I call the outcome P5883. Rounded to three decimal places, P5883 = -0.236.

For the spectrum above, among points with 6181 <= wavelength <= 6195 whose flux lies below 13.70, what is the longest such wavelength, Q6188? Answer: 6194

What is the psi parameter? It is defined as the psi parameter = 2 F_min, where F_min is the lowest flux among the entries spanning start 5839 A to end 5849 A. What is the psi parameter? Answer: 27.4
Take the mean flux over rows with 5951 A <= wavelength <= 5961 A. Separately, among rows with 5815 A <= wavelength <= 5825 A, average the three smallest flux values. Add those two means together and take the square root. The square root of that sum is 5.09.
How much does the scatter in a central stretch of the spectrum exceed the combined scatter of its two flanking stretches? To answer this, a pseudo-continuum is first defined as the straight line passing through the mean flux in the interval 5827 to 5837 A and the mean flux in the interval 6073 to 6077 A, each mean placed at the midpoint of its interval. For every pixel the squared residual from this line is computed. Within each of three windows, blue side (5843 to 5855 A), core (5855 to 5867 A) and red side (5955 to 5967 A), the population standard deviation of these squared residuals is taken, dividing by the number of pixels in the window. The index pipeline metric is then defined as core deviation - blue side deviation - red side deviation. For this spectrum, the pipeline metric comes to -0.9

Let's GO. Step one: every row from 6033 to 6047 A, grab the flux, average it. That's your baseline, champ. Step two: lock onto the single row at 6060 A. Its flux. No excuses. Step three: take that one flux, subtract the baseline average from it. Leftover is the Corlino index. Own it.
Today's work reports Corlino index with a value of -0.63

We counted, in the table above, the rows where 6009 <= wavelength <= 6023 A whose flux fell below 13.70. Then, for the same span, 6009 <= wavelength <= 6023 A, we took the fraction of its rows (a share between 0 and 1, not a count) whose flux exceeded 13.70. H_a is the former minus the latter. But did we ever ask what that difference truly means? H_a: 7.0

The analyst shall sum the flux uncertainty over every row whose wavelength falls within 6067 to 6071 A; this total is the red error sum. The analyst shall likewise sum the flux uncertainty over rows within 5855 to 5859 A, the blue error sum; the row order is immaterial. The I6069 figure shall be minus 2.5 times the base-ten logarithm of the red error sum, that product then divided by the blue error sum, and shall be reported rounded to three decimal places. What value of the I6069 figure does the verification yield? -0.261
